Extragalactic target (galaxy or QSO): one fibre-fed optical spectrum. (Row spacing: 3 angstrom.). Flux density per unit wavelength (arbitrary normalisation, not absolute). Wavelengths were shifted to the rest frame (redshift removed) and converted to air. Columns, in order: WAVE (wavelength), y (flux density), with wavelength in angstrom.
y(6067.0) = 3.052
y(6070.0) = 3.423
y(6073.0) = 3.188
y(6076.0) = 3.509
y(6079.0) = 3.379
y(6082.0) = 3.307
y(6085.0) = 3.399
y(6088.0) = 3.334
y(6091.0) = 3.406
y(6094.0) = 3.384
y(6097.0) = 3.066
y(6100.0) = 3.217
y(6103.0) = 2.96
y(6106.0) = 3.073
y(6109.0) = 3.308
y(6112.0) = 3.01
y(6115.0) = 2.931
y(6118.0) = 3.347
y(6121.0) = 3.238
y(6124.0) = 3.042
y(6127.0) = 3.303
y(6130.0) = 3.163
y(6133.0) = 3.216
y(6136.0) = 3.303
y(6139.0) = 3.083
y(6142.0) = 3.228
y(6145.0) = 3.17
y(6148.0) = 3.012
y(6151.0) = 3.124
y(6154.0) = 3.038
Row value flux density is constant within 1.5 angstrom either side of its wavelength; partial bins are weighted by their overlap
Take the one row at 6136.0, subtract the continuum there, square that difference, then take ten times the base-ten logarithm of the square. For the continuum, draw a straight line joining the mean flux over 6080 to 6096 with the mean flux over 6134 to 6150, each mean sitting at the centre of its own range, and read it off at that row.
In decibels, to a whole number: -18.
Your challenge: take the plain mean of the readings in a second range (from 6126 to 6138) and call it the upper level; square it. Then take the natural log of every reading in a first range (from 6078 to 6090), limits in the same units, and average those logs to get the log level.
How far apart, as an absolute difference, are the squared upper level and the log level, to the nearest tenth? 9.3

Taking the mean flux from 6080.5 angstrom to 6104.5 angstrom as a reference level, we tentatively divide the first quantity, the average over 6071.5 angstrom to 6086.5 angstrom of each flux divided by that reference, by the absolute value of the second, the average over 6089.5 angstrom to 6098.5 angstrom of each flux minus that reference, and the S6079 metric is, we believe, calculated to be 39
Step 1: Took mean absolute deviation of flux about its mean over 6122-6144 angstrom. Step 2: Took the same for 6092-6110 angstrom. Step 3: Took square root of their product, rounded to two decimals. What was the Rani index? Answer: 0.10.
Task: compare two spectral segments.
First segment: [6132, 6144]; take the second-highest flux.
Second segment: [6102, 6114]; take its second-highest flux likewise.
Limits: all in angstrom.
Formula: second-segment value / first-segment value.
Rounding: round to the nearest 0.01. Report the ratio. 0.95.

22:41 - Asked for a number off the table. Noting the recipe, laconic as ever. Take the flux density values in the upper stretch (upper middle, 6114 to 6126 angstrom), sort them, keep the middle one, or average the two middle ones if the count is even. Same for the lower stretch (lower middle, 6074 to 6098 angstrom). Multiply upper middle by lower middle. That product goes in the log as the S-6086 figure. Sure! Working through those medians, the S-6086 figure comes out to 10.6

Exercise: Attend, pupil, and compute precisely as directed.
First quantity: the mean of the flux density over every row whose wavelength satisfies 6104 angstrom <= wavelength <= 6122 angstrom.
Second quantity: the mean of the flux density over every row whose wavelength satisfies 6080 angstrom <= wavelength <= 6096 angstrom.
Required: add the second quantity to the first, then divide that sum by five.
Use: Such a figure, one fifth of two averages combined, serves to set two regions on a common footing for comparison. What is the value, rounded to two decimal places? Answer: 1.30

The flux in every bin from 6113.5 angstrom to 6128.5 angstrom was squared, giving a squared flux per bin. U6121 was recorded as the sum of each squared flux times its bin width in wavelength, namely 151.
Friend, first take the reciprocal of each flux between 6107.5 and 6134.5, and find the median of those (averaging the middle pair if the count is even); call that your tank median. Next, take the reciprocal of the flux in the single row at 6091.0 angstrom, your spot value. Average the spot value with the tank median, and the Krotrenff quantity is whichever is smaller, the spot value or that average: 0.294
